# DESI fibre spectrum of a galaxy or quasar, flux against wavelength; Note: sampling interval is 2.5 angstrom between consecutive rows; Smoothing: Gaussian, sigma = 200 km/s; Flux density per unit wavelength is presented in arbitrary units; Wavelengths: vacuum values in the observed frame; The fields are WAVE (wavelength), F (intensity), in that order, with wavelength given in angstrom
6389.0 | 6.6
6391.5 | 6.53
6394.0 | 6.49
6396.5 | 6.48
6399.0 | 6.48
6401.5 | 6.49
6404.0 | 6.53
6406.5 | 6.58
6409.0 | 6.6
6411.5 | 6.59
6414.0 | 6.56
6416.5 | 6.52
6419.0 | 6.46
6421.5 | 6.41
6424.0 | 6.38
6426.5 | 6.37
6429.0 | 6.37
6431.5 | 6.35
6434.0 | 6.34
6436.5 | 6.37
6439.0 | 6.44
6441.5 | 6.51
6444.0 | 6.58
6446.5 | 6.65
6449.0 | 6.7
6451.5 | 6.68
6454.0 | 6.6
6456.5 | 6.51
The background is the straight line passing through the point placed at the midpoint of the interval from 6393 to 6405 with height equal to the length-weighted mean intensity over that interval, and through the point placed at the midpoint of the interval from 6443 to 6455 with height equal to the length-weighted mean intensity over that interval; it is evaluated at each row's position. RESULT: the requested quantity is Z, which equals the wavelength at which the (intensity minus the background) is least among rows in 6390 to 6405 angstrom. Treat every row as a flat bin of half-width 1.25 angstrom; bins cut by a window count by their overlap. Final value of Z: 6399.0 angstrom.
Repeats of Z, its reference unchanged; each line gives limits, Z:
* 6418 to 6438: 6434.0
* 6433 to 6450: 6434.0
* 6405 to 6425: 6424.0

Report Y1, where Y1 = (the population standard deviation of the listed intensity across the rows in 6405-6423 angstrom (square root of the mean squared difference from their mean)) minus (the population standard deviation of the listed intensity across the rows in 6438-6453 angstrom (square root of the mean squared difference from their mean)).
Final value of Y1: -0.027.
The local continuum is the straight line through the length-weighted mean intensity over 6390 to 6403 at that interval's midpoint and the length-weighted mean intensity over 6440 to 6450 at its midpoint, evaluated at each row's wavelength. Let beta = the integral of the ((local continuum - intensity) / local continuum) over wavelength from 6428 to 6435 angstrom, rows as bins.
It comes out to 0.23 angstrom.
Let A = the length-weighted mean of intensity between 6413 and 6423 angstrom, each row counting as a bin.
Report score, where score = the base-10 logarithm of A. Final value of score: 0.812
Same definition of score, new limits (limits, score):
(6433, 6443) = 0.808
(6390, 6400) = 0.813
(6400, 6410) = 0.816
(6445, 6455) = 0.823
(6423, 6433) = 0.804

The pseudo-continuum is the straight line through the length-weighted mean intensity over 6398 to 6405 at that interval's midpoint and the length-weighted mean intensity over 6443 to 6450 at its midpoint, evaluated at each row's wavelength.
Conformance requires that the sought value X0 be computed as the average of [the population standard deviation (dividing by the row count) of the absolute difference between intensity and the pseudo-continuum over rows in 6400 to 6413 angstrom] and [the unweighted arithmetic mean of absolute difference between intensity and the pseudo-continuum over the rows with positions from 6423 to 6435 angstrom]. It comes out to 0.126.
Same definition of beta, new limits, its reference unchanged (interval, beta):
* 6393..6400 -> 0.01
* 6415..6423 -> 0.10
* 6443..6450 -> -0.04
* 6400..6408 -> -0.03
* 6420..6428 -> 0.21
